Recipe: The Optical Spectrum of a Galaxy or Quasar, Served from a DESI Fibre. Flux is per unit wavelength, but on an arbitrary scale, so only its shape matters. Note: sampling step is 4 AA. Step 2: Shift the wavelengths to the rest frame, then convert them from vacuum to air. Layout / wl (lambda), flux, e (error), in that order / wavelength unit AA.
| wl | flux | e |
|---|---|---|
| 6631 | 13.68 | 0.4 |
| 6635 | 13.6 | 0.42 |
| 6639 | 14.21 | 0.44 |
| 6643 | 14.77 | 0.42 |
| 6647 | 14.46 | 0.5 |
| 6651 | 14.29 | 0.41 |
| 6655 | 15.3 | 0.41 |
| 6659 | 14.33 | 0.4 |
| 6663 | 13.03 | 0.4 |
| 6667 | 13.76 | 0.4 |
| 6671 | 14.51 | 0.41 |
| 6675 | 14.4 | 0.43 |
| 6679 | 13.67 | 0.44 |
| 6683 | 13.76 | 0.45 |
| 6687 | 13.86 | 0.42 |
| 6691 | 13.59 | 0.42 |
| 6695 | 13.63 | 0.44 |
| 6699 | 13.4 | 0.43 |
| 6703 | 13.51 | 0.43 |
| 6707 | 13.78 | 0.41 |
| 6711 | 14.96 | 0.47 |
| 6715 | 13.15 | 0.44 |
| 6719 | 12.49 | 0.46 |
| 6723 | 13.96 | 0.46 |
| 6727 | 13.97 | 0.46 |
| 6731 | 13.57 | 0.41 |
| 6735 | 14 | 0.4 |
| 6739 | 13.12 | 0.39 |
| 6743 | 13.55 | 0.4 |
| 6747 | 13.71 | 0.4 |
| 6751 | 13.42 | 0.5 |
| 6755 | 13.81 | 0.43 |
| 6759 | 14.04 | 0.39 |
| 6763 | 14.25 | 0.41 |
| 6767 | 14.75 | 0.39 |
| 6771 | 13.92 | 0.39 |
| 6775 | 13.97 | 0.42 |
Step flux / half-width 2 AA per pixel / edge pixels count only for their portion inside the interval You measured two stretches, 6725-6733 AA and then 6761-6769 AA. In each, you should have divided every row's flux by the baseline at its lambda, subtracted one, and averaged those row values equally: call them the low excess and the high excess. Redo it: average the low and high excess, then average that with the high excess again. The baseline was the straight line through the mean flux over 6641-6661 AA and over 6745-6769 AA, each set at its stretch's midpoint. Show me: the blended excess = 0.023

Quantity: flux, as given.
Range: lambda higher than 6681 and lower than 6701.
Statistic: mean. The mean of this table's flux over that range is 13.6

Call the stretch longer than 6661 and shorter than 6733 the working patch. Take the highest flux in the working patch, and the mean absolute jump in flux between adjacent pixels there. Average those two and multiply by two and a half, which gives 19.4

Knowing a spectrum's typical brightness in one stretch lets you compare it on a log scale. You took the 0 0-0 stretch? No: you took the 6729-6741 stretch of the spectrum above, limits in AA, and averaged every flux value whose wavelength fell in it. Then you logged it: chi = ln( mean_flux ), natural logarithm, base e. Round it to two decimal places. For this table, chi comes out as 2.61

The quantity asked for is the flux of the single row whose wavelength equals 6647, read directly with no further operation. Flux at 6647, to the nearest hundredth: 14.46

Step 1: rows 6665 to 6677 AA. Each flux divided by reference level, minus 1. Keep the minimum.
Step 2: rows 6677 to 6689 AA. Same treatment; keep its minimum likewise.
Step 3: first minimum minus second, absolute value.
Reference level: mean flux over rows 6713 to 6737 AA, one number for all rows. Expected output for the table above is 0.01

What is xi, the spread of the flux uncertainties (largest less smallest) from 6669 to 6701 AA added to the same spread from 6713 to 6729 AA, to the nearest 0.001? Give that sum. 0.060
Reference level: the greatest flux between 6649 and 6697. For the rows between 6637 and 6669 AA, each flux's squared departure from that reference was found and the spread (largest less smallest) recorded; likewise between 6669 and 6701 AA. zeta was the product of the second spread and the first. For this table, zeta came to 15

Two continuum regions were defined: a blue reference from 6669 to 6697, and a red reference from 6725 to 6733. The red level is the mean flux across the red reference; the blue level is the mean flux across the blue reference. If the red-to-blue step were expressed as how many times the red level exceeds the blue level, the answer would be 0.99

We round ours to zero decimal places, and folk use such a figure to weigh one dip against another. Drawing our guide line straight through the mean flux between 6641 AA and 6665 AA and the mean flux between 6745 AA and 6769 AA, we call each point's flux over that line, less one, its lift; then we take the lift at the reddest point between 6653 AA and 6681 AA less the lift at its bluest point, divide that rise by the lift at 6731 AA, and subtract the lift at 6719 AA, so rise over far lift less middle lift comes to 3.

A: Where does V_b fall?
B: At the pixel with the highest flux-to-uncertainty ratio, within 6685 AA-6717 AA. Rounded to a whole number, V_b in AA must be 6707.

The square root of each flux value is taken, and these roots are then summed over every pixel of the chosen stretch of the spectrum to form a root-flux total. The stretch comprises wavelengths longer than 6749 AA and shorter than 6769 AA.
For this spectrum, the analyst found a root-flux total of 18.74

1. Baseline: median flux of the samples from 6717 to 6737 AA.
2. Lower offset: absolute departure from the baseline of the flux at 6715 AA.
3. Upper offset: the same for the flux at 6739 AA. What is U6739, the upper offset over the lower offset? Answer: 1.0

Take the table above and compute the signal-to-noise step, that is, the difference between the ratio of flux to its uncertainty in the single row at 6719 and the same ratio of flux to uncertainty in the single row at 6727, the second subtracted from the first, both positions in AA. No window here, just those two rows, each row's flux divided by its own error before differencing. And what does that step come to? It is -3.2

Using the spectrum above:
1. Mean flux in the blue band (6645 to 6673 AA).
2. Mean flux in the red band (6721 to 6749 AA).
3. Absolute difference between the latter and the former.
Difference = 0.54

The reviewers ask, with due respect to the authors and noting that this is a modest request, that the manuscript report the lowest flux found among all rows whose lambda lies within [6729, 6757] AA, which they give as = 13.12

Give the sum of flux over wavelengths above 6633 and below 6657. 86.6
